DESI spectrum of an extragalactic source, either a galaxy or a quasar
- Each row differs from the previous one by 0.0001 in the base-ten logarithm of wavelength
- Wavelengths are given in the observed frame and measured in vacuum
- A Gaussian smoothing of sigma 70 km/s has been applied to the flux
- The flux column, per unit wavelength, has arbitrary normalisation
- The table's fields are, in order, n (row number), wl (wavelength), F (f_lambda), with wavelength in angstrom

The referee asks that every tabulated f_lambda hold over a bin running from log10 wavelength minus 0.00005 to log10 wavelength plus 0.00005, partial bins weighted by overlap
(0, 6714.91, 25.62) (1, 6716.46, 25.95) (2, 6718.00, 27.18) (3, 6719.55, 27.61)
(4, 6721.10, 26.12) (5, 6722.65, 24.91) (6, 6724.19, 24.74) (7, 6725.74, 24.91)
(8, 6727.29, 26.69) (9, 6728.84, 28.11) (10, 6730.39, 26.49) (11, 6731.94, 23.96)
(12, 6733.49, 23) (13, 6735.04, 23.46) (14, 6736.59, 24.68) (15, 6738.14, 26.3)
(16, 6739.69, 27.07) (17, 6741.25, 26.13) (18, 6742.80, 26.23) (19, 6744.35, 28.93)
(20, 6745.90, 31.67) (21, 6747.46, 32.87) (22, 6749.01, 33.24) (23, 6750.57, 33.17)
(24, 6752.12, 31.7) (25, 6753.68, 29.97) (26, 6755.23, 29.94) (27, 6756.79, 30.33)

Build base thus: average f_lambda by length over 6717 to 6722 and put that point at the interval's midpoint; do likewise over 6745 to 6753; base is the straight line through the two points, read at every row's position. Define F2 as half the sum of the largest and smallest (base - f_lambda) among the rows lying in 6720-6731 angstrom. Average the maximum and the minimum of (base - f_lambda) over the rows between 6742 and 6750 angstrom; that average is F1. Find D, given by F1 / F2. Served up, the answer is 1.2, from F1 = 2.1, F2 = 1.82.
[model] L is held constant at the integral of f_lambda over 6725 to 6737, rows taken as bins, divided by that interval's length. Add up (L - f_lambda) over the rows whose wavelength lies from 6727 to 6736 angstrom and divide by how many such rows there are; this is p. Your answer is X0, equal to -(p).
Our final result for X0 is 0.1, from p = -0.1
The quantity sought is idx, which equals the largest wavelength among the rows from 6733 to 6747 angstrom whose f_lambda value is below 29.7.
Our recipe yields 6744.35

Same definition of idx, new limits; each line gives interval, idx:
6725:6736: 6735.04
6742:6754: 6744.35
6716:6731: 6730.39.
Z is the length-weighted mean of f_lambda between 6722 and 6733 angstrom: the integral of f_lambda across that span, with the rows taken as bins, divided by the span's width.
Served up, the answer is 26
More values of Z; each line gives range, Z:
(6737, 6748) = 28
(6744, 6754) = 32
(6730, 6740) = 25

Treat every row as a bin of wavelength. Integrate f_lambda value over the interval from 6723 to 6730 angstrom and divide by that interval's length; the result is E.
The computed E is 26.1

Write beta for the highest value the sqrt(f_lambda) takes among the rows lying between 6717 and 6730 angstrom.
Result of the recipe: 5.3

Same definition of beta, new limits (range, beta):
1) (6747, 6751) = 5.8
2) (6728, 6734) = 5.3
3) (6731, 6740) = 5.2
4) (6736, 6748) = 5.7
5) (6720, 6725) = 5.1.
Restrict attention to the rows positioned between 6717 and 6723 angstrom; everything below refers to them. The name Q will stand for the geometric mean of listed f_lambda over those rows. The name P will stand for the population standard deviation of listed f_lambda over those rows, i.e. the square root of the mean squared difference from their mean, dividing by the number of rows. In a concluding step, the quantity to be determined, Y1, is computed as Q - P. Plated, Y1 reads 25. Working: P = 1.0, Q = 26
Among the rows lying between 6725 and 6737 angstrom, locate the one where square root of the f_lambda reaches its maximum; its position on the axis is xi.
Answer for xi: 6728.84 angstrom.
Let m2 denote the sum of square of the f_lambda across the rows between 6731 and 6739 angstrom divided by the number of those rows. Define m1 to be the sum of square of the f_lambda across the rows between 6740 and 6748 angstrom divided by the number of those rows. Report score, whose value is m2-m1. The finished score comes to -267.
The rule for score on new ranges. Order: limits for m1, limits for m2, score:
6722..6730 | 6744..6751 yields 354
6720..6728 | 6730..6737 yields -57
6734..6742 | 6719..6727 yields 6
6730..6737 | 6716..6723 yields 103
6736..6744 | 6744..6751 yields 344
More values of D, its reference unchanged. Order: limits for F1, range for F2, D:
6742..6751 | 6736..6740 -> 0.5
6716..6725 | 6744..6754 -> 0.9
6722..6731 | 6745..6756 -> 1.3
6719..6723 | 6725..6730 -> 0.5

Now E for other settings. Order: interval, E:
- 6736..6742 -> 26.1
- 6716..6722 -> 26.7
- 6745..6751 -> 32.6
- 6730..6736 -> 24.1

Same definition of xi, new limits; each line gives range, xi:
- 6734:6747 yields 6745.90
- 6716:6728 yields 6719.55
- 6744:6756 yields 6749.01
